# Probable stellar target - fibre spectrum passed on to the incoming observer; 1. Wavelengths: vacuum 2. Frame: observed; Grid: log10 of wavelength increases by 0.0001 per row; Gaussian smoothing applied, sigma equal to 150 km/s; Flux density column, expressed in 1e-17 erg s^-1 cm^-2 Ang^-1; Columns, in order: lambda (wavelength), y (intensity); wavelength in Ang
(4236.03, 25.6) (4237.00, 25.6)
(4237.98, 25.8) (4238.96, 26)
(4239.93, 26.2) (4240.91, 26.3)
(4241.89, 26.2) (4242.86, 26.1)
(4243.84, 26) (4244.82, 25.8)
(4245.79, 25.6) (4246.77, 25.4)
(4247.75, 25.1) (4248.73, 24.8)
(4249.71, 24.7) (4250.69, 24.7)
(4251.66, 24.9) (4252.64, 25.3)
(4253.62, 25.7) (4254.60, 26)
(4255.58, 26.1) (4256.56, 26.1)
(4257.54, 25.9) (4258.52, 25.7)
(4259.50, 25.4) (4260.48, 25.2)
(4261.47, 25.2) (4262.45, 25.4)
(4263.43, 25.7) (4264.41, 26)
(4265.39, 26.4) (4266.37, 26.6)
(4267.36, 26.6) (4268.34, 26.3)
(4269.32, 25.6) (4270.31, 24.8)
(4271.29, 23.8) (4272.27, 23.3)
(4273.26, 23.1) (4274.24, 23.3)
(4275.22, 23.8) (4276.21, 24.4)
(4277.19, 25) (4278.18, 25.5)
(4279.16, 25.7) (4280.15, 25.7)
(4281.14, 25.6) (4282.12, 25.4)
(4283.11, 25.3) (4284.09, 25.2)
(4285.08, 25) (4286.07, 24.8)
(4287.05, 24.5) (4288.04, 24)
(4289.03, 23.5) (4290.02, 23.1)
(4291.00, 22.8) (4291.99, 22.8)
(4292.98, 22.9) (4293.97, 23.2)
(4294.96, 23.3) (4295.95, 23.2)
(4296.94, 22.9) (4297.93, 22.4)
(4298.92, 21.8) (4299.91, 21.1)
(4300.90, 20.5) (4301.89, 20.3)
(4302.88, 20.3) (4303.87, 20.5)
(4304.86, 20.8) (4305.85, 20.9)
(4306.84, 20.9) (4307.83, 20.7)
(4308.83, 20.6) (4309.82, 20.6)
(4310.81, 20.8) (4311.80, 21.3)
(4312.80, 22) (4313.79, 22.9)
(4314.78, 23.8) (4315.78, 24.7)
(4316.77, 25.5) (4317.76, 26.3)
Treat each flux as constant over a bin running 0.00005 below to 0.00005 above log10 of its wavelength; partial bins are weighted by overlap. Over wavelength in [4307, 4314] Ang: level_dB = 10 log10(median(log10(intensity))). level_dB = 1.20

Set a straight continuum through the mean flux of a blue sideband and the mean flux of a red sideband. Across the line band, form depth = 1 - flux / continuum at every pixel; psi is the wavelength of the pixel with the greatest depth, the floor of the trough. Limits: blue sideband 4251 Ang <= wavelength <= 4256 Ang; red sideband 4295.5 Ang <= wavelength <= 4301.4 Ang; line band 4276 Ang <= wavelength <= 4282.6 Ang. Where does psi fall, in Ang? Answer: 4276.21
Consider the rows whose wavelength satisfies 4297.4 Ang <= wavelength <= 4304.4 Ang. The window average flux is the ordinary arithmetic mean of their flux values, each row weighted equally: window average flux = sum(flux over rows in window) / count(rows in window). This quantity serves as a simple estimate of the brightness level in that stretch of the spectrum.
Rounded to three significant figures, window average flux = 21.0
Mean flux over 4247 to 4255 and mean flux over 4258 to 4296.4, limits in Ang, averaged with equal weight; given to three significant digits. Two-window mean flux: 24.9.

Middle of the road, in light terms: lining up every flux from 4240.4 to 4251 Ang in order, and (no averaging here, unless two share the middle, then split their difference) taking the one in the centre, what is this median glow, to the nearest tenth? 25.6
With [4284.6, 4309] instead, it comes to 22.8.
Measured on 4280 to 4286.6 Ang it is 25.3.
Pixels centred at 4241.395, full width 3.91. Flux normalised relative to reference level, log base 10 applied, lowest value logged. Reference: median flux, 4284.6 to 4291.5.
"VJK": 0.036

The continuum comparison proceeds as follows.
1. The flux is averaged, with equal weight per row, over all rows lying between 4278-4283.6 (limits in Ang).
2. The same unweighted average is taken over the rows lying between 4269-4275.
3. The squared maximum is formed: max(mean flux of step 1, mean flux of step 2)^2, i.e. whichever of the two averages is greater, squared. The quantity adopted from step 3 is 652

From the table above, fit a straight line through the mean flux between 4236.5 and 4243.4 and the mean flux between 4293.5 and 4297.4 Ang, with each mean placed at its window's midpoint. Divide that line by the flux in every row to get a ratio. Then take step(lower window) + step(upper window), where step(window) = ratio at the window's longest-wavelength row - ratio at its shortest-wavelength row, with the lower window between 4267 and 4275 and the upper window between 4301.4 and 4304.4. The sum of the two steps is 0.10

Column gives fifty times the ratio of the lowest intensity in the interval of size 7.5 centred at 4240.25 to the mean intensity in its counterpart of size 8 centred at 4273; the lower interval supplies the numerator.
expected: 53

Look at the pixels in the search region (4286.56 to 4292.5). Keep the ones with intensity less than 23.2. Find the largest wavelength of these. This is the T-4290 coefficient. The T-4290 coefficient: 4291.99 Ang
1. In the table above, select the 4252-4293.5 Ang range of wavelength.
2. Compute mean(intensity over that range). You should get 25.0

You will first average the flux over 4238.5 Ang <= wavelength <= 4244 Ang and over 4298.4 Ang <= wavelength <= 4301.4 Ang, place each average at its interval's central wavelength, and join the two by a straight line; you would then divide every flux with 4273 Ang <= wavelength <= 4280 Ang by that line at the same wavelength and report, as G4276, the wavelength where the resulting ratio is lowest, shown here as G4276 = 4273.26 Ang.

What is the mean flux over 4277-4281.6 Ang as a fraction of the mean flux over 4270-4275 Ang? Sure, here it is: 1.08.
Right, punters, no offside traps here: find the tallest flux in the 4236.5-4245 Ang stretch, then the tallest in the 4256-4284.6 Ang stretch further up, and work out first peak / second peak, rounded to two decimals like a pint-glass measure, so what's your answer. 0.99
